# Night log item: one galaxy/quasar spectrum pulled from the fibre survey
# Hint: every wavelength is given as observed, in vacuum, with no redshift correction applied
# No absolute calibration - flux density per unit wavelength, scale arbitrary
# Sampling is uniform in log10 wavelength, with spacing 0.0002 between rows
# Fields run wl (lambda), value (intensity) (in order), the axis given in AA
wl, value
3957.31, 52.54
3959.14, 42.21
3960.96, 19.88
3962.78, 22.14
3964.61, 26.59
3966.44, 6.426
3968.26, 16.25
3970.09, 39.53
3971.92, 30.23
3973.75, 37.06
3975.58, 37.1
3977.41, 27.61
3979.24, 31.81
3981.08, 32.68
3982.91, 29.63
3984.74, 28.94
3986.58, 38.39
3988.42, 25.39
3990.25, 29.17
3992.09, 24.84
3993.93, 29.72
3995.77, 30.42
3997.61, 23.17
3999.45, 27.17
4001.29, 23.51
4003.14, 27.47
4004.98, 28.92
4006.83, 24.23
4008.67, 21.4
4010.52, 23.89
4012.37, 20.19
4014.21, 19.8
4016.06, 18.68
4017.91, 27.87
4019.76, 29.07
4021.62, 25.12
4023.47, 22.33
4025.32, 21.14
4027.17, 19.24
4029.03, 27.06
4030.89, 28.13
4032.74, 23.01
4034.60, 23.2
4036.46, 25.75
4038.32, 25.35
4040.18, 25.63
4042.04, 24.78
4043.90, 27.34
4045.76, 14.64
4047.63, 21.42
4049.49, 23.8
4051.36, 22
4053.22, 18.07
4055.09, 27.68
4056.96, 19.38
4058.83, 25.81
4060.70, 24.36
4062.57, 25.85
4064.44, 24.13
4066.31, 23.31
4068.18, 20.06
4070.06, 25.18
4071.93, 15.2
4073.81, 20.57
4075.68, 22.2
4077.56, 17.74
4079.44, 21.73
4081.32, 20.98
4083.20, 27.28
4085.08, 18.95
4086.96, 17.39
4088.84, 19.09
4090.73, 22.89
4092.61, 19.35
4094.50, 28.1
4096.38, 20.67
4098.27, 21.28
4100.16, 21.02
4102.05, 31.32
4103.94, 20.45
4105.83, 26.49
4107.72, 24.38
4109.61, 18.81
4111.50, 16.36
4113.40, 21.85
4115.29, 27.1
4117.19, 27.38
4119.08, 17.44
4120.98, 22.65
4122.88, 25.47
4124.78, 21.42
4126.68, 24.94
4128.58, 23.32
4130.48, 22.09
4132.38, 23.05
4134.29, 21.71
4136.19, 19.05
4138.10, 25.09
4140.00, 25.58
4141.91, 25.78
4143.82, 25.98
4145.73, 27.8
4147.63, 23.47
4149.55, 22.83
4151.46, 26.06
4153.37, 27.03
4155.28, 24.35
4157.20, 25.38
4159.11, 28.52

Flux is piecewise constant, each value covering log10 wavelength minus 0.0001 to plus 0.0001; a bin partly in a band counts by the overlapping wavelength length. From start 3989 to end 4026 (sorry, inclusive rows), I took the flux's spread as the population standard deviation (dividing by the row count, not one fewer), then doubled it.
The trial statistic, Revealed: 7.10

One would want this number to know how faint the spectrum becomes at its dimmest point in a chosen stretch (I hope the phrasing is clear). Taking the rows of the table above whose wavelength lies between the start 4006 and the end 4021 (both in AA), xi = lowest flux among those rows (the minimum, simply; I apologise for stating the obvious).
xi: 18.68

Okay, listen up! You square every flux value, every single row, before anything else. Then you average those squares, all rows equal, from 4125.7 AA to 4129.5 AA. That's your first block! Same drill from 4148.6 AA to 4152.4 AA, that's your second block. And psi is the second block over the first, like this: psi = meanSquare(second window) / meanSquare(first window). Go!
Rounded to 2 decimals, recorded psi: 1.03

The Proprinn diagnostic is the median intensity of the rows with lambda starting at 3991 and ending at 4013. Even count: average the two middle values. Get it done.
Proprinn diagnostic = 24.5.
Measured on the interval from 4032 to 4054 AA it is 23.5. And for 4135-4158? 25.5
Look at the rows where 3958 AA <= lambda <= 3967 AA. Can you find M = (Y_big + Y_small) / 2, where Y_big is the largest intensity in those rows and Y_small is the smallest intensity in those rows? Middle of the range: 24.3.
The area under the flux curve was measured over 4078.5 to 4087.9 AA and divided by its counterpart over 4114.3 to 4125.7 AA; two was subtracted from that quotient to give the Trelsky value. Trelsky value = -1.26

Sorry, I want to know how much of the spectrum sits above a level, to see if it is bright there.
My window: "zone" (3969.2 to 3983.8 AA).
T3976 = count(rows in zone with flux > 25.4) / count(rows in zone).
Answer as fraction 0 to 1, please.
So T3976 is 1.0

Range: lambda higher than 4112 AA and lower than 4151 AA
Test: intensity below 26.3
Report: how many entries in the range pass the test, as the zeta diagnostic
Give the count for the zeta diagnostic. 17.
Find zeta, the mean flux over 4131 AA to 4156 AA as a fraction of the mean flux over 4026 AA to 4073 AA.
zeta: 1.05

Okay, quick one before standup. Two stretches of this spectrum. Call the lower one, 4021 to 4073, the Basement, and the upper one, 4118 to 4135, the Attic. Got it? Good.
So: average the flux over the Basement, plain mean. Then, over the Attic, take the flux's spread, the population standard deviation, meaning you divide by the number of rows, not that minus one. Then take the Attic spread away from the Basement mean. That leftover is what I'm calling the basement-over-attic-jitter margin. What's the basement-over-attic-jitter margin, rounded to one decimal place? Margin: 21.0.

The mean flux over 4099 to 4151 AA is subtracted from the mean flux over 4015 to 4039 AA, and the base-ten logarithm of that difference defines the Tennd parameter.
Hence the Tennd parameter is -0.1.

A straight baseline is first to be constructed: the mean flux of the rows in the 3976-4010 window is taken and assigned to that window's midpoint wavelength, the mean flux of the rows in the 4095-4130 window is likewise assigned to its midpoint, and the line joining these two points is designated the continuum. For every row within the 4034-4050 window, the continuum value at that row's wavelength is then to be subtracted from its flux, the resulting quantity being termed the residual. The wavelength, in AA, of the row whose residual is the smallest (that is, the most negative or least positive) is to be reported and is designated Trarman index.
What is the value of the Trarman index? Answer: 4045.76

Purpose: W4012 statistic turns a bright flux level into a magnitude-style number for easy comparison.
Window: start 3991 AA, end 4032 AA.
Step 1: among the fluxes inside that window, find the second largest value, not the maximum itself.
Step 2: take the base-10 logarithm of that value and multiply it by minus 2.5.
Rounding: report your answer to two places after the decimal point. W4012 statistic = -3.68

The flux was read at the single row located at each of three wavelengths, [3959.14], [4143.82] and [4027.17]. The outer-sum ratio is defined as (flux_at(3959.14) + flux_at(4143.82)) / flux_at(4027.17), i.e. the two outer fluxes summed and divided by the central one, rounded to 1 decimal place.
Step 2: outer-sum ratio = 3.5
